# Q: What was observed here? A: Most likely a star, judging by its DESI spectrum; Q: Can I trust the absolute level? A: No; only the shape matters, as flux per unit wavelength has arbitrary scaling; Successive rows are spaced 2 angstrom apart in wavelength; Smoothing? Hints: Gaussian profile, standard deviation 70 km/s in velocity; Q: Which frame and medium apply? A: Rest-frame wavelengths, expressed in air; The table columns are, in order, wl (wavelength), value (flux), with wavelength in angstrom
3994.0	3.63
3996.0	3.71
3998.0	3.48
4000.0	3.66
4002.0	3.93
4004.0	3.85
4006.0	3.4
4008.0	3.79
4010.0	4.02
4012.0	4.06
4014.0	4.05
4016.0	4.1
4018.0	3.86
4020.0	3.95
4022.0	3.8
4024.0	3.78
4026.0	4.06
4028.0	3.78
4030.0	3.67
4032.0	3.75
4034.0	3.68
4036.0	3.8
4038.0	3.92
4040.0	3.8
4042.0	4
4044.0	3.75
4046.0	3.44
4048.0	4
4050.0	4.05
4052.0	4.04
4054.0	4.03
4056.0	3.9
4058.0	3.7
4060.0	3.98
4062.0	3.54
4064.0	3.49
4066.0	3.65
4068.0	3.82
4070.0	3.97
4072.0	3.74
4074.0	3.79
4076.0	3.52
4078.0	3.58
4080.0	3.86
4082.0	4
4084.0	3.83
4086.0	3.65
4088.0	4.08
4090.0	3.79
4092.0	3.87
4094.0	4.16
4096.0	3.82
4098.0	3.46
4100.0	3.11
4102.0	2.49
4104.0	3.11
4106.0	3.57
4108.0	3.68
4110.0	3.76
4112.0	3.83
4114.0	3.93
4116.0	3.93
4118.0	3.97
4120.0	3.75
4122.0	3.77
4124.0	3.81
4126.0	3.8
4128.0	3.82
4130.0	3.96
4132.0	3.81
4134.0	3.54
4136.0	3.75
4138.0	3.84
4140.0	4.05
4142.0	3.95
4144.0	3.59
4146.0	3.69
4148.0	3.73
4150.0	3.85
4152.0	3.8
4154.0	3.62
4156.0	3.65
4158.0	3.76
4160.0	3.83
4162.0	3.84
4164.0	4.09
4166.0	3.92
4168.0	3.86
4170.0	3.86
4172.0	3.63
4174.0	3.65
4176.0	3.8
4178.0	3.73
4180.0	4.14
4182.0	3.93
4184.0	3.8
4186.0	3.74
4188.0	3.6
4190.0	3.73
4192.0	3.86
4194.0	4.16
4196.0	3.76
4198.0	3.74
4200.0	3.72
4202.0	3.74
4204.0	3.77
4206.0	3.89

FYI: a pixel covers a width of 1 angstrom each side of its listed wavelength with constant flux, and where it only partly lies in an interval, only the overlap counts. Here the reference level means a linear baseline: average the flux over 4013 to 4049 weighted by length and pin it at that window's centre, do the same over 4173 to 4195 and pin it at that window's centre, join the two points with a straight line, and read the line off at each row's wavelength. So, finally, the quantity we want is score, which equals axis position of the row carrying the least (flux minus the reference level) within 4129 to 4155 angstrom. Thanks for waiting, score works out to 4134.0 angstrom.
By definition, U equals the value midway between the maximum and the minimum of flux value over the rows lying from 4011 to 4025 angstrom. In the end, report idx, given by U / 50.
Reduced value 0.0788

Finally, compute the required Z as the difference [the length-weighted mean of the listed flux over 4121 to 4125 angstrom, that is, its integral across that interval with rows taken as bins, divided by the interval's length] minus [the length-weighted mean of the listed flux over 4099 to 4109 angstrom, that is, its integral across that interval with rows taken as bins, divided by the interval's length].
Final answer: 0.60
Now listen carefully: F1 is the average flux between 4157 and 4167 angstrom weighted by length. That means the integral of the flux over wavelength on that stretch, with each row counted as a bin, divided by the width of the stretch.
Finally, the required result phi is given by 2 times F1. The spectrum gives 7.78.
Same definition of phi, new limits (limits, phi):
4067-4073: 7.69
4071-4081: 7.40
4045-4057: 7.82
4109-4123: 7.70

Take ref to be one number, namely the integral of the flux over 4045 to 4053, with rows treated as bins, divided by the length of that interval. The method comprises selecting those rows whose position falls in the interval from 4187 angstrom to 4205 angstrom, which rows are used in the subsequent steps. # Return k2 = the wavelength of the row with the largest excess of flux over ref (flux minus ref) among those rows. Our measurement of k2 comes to 4194.0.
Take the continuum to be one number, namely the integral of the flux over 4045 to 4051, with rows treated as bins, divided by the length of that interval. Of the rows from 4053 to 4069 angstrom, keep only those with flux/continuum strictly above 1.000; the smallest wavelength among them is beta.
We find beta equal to 4054.0 angstrom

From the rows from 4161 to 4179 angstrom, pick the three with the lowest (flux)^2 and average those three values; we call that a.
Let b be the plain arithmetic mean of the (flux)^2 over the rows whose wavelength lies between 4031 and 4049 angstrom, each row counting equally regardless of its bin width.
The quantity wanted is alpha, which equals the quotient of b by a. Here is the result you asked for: 1.07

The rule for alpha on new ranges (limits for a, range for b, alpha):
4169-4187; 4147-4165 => 1.07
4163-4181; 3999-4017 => 1.12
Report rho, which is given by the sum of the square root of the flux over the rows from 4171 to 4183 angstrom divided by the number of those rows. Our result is 1.95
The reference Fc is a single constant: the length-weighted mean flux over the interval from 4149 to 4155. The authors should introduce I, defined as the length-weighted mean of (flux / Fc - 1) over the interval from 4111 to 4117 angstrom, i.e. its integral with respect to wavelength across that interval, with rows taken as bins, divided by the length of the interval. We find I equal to 0.04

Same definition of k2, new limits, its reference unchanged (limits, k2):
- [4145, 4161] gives 4150.0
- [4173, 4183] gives 4180.0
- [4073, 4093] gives 4088.0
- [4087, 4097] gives 4094.0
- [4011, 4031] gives 4016.0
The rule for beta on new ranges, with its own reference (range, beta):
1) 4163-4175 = 4164.0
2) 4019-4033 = 4020.0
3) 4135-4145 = 4138.0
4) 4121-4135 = 4130.0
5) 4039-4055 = 4042.0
